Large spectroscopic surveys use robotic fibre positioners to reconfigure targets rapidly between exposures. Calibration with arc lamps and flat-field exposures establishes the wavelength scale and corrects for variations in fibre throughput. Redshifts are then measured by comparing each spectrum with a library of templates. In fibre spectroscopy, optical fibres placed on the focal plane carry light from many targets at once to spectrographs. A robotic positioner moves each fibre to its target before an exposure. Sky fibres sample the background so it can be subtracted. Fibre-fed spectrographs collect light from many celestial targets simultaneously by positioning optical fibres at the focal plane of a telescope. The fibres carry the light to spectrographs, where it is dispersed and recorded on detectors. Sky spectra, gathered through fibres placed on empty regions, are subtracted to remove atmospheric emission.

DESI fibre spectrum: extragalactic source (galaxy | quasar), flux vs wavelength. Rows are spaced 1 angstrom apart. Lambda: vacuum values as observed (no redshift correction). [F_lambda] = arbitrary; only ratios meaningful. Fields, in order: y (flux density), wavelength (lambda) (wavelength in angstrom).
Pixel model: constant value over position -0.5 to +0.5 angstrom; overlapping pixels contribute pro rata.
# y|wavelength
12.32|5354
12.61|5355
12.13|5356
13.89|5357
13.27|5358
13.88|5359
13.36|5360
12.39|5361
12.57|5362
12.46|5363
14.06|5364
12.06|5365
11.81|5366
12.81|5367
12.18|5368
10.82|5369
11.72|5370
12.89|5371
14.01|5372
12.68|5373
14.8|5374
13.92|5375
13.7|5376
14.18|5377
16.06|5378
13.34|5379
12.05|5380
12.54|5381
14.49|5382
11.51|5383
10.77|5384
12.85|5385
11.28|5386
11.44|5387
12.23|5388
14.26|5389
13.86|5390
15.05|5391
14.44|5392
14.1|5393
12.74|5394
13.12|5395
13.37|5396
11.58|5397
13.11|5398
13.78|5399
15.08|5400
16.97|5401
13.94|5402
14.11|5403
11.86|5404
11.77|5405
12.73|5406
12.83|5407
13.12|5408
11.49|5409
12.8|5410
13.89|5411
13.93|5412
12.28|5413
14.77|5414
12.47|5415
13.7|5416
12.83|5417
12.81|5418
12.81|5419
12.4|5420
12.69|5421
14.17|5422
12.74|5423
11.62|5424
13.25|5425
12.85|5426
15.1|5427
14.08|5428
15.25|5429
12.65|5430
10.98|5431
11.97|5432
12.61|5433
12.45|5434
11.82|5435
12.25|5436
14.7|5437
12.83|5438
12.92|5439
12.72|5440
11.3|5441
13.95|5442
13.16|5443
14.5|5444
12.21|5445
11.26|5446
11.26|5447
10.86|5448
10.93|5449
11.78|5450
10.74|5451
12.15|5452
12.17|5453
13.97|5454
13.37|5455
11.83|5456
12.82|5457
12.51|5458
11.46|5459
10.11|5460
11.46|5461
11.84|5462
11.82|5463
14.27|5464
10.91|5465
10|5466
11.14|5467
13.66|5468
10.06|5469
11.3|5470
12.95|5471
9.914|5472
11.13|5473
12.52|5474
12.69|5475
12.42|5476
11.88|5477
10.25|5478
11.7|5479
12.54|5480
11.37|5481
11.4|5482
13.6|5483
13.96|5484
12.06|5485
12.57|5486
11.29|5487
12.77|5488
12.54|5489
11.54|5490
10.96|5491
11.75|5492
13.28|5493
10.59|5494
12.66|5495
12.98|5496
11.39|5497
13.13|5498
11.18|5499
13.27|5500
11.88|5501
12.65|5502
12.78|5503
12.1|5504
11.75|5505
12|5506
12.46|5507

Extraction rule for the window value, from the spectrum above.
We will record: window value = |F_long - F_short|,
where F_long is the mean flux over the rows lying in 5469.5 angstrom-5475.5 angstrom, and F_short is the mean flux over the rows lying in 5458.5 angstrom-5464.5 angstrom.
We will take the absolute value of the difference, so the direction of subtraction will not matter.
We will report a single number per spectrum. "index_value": 0.1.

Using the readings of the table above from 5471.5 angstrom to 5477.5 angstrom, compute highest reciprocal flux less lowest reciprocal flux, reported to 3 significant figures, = 0.0221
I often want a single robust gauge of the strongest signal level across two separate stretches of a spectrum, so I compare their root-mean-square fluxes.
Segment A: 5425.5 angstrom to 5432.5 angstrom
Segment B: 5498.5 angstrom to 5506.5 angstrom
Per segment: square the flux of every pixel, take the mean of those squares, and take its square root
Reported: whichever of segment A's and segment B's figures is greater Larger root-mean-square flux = 13.4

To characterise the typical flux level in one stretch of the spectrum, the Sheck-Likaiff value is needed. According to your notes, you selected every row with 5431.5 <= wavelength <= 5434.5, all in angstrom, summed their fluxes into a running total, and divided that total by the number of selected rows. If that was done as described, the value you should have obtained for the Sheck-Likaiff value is 12.3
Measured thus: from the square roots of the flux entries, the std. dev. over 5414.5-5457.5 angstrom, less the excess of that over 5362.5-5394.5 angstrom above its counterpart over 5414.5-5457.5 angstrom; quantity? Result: 0.133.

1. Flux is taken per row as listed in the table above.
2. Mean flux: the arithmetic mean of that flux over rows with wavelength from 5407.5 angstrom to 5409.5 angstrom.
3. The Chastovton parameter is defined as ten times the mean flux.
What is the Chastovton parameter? 123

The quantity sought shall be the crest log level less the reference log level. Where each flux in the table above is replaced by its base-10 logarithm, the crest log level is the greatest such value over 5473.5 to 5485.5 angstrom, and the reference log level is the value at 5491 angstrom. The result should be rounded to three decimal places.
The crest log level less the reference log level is 0.105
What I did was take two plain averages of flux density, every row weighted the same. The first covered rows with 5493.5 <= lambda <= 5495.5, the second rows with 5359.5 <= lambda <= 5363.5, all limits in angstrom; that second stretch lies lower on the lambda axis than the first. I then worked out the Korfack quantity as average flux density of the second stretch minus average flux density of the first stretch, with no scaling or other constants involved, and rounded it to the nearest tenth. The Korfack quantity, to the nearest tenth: 1.1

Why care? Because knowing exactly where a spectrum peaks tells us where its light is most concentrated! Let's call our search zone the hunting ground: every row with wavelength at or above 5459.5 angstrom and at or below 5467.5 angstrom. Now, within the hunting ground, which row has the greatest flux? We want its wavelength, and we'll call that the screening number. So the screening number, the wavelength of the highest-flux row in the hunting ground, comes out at 5464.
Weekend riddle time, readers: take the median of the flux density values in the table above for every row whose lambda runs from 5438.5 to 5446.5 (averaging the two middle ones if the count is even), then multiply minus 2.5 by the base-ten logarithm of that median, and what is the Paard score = -2.77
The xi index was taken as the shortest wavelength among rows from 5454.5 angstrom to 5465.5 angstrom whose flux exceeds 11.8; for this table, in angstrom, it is 5455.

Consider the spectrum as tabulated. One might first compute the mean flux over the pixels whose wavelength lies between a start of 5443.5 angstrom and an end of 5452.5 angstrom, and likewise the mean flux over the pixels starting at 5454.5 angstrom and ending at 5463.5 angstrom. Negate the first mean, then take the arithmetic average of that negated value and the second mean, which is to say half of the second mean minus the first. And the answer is 0.1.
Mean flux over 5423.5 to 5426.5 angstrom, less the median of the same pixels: -0.28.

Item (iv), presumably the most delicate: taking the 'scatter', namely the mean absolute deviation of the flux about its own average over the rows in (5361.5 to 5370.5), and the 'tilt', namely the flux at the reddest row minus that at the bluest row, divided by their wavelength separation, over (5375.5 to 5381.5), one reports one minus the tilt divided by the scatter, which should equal 1.4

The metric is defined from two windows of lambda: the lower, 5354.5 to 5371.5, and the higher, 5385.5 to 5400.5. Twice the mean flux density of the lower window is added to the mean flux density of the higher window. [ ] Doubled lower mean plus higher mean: 38.6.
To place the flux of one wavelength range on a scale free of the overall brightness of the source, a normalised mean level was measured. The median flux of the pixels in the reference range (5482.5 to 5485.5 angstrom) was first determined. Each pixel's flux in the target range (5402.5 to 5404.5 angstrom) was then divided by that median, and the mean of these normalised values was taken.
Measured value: 0.95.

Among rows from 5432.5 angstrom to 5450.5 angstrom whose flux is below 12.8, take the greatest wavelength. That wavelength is 5450 angstrom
